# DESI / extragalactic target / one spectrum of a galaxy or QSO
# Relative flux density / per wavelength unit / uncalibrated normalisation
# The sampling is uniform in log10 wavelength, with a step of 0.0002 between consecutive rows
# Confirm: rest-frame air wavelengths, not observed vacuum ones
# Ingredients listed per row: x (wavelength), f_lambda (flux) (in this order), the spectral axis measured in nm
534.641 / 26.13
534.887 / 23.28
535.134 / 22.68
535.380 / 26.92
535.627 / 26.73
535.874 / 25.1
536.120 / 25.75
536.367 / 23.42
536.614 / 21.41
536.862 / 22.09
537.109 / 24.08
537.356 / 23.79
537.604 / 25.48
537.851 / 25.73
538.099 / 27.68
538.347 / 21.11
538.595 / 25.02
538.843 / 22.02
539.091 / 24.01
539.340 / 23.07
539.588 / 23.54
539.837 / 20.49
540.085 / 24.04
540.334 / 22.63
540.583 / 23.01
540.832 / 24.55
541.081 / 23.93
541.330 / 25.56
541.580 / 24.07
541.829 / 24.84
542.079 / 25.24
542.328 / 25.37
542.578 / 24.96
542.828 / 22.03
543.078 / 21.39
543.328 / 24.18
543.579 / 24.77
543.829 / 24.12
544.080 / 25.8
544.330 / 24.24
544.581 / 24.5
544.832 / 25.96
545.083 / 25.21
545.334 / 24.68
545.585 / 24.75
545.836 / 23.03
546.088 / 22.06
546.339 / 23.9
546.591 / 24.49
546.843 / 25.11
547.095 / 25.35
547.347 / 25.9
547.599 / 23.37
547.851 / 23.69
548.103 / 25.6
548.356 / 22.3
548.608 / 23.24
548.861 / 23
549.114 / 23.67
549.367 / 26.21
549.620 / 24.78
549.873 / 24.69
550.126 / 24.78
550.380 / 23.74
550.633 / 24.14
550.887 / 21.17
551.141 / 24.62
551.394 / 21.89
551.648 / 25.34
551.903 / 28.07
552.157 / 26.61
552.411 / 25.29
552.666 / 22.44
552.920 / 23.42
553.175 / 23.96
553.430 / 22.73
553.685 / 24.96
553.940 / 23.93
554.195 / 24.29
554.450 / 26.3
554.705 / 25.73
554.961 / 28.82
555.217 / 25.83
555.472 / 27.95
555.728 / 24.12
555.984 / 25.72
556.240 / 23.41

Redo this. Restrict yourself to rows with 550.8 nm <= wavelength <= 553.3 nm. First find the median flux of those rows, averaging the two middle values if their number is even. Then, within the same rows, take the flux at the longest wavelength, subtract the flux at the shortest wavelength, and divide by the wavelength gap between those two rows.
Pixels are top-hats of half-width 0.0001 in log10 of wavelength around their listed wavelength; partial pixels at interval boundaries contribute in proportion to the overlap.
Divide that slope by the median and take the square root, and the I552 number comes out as 0.224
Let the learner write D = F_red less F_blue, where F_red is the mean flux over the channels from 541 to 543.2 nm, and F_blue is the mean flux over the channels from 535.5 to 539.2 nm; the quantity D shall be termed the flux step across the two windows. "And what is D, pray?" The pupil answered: -0.07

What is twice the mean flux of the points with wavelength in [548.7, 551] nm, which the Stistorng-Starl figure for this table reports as 48.0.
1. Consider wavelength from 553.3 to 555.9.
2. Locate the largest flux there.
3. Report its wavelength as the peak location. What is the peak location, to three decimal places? 554.961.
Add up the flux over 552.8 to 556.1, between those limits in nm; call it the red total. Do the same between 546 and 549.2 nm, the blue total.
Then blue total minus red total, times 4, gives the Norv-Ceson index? -64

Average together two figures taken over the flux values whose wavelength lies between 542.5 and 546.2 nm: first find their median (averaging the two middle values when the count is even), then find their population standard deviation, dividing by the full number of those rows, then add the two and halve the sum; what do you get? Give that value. 12.9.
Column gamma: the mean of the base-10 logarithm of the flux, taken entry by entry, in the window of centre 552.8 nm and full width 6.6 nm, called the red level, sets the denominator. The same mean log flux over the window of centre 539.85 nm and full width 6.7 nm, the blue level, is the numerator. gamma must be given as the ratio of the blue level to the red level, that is 0.9862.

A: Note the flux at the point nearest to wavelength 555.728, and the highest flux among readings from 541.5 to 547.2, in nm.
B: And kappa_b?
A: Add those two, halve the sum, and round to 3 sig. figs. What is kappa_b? 25.0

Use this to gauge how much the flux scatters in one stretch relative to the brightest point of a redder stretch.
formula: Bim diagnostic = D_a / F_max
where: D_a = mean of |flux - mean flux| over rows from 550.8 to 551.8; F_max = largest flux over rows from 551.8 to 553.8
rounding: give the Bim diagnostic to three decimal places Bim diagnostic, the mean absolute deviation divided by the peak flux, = 0.061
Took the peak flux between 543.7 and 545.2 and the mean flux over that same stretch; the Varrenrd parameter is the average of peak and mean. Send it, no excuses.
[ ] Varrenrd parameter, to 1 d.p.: 25.5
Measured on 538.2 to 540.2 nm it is 24.0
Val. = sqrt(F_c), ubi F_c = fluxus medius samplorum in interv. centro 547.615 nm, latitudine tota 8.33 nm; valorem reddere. 4.92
